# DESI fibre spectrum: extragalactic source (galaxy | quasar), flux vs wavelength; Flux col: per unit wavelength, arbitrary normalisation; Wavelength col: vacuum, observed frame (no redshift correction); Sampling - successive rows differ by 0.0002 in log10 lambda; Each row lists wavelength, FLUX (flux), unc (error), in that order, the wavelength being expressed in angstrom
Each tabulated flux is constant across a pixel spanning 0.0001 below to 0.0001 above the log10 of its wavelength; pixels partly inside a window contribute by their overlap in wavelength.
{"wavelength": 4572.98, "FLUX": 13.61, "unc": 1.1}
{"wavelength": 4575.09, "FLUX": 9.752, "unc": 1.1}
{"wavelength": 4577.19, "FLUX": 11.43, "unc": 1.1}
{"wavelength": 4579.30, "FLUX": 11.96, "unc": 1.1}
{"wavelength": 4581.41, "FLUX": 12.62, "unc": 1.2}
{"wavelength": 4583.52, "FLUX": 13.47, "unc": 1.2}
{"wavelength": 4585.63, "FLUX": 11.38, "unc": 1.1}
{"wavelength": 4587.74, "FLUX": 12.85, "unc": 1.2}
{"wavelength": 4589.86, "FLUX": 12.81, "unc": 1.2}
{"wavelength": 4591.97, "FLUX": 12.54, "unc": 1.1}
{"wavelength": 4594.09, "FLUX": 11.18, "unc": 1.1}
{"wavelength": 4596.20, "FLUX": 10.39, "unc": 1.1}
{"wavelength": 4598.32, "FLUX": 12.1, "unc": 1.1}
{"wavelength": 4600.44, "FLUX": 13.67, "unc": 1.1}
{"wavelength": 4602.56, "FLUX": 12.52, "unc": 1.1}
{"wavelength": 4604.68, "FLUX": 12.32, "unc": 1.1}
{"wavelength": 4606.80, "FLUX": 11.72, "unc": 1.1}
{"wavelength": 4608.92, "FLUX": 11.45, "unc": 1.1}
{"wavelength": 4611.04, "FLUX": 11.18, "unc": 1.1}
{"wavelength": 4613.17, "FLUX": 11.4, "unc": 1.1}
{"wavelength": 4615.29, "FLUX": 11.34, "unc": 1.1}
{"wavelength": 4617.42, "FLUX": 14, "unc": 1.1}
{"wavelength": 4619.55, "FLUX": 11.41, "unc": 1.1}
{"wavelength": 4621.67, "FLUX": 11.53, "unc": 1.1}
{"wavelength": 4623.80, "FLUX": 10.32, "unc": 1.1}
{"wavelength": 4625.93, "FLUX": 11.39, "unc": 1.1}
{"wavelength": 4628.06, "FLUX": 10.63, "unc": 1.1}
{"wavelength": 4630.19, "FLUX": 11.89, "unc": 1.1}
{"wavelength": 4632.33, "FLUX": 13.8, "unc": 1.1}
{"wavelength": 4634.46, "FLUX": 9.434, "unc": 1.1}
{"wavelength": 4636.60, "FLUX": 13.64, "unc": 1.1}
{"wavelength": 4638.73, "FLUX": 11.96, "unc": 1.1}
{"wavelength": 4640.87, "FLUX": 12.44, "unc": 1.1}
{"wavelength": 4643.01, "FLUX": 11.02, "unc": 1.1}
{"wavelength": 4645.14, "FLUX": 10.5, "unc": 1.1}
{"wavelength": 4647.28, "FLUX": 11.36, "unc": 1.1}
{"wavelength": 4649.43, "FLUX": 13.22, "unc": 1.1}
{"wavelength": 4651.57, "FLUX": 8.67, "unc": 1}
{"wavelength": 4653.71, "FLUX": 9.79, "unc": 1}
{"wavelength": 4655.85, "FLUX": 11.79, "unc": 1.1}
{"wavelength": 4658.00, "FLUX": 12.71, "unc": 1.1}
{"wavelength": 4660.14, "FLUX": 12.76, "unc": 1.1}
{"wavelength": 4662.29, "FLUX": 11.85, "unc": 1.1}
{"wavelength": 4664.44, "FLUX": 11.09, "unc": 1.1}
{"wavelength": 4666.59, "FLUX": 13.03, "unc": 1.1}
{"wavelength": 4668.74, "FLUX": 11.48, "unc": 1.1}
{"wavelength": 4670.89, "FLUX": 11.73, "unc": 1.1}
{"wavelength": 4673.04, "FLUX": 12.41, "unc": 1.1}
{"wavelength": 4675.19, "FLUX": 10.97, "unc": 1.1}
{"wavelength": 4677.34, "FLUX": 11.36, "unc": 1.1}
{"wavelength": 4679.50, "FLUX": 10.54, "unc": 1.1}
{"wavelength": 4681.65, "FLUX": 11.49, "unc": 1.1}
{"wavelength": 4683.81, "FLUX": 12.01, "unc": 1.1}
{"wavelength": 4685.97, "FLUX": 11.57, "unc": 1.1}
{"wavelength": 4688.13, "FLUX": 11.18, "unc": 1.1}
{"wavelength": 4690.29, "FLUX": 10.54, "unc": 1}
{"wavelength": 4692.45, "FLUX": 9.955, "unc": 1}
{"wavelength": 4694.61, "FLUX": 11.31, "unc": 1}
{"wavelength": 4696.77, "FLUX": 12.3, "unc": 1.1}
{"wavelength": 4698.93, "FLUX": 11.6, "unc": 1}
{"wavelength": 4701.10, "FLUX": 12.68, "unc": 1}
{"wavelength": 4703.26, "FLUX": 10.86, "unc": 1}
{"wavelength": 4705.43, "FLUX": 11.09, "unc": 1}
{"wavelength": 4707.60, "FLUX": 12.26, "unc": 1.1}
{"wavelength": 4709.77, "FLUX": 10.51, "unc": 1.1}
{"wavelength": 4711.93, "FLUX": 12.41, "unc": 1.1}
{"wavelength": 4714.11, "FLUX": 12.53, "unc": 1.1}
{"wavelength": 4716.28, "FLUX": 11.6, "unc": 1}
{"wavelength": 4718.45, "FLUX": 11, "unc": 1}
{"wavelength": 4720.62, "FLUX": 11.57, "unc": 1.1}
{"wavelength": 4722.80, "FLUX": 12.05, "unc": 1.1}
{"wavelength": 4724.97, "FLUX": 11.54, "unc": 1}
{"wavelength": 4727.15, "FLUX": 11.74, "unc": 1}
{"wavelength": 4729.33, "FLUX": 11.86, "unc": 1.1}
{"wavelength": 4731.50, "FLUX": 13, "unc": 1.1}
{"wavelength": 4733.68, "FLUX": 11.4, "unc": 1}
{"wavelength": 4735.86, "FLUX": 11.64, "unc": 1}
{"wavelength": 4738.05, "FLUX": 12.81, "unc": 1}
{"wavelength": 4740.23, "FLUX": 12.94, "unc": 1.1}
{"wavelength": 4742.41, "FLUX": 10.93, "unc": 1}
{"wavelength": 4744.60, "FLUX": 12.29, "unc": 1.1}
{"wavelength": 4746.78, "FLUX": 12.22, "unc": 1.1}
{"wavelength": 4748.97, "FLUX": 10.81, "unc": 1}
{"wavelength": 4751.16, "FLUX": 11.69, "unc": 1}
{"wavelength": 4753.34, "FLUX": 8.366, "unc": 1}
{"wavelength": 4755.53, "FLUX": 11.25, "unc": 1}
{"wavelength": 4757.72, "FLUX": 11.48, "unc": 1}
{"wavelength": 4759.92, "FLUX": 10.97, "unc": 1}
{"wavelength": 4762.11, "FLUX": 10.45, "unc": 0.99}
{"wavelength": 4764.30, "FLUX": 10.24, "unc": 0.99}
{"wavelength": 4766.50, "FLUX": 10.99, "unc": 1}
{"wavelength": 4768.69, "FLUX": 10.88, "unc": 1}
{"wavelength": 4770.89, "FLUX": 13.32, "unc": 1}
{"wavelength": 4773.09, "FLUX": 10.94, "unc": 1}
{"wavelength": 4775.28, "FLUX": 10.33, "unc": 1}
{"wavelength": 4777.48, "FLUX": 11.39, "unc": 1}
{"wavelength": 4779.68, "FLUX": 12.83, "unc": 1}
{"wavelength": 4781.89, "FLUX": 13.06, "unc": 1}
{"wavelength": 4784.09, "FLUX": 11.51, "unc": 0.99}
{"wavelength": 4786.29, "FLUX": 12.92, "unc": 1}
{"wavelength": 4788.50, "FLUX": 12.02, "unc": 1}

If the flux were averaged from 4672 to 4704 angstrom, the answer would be 11.4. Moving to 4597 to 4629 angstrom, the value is 11.8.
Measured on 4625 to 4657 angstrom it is 11.4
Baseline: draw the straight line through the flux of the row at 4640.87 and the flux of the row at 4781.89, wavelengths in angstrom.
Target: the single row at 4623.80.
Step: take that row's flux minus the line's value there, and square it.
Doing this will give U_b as 4.2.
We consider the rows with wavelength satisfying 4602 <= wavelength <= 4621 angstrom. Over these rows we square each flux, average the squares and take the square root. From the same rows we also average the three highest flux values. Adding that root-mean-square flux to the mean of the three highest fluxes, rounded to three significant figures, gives 24.9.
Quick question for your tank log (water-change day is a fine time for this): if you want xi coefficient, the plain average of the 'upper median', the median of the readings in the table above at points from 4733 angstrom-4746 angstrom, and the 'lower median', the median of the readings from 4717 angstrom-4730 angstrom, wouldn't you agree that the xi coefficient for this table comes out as 11.8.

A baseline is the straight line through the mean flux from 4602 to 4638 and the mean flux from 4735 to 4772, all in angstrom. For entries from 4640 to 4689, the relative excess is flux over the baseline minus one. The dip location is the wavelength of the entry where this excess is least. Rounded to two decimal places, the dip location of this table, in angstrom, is 4651.57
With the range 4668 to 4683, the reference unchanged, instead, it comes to 4679.50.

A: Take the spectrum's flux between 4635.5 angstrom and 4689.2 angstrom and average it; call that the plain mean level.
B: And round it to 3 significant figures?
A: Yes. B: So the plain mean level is 11.6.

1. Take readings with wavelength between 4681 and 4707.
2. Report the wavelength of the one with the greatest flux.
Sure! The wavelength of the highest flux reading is 4701.10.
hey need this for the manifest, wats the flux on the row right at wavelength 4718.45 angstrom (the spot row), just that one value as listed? 11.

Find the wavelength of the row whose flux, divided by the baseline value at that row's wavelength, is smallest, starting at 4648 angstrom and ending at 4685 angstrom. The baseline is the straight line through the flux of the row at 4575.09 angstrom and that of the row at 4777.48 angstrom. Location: 4651.57 angstrom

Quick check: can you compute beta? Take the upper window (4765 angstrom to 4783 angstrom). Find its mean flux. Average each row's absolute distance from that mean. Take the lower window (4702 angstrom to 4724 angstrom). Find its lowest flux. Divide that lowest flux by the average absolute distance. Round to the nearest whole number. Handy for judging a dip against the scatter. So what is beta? 10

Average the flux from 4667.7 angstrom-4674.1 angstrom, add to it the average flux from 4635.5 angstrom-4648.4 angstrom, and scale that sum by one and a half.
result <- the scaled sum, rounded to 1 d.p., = 35.5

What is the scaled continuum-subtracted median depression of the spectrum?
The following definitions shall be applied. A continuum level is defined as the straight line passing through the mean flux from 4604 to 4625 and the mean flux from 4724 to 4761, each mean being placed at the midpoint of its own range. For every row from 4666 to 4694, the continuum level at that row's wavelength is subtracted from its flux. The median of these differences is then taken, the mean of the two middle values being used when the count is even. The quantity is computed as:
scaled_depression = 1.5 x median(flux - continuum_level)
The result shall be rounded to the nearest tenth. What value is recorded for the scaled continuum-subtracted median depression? -0.2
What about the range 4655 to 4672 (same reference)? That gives 0.3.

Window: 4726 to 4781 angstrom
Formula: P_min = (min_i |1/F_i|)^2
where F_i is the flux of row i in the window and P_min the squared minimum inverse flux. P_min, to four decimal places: 0.0056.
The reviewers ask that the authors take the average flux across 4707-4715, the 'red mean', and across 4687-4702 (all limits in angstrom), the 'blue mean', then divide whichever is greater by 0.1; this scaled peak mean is 119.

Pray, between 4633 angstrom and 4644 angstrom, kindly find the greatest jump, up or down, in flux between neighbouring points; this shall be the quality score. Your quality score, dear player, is 4.2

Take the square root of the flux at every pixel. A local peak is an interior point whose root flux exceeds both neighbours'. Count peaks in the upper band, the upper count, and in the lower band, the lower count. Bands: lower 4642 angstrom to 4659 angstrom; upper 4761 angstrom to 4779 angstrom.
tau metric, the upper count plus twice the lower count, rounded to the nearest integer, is 4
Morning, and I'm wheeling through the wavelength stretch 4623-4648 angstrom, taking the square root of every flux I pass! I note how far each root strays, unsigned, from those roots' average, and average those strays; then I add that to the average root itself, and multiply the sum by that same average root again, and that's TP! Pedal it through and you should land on 12.0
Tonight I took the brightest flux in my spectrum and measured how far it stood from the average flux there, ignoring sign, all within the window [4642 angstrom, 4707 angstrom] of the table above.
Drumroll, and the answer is 1.8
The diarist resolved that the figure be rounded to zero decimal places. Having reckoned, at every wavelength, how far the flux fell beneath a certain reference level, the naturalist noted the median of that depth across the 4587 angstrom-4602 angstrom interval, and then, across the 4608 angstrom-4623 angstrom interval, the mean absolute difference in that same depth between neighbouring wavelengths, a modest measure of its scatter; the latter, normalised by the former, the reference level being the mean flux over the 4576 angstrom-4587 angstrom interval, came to -3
